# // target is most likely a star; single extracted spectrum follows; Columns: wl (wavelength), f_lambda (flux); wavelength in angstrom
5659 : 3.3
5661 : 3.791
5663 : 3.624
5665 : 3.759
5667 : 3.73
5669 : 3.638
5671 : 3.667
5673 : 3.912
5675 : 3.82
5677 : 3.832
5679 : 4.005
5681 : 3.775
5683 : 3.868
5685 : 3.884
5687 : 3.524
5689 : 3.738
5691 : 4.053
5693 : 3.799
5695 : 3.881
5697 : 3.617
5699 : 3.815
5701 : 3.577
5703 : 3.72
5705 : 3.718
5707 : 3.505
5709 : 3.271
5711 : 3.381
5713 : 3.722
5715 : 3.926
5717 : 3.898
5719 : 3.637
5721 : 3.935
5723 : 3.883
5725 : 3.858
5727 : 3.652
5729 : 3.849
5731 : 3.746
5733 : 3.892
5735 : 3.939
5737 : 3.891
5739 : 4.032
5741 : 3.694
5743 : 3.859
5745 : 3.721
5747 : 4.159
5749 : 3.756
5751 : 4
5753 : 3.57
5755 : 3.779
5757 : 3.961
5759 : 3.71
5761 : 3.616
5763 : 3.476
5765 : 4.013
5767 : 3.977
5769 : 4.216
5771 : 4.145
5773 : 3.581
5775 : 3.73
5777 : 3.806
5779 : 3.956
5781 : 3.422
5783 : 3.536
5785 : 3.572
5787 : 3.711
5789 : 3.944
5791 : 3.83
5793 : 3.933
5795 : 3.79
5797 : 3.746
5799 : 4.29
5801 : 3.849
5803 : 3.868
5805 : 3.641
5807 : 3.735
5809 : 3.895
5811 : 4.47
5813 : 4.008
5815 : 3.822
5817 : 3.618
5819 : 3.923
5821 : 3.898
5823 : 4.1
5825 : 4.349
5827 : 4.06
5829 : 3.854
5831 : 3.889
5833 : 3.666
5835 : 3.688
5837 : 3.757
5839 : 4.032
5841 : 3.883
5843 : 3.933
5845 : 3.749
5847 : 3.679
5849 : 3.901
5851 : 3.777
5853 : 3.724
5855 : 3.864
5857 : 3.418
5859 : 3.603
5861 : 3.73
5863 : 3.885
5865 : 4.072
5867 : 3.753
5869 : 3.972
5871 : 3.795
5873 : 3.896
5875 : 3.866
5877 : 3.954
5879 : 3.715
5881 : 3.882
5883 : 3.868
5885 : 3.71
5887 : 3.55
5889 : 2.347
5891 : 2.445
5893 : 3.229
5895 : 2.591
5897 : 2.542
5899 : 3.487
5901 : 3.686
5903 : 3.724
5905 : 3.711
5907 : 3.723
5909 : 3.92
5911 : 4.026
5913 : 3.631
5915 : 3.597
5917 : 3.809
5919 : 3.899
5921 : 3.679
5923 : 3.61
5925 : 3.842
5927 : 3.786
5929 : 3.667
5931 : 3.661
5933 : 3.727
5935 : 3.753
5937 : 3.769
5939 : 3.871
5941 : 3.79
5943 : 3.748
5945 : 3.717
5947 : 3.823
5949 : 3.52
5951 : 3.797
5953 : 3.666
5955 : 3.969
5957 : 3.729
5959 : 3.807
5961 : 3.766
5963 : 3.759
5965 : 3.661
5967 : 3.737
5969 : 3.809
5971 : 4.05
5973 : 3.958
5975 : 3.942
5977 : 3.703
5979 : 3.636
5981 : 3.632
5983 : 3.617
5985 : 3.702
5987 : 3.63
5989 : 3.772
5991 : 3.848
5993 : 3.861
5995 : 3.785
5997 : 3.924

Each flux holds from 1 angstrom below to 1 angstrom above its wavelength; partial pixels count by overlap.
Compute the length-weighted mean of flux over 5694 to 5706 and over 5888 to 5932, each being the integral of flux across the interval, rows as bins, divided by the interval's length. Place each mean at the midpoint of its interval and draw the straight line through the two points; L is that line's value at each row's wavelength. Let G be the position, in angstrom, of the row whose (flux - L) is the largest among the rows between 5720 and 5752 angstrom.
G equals 5747 angstrom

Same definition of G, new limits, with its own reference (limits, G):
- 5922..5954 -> 5939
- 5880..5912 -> 5911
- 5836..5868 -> 5865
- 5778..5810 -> 5799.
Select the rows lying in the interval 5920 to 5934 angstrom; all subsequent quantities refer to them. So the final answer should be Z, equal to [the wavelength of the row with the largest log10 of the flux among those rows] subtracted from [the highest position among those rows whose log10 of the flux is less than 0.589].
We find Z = 8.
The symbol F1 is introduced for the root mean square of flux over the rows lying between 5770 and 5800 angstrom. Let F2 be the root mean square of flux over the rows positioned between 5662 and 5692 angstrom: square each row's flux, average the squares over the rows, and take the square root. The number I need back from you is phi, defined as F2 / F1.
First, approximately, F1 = 3.81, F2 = 3.79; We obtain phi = 1.00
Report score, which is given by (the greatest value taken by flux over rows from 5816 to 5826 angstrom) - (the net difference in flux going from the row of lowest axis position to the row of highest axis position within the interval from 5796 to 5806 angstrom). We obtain 4.45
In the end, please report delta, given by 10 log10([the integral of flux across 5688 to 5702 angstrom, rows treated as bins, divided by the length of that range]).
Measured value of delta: 5.78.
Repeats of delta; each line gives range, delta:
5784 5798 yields 5.79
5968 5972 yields 5.94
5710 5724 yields 5.76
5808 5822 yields 5.96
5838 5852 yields 5.86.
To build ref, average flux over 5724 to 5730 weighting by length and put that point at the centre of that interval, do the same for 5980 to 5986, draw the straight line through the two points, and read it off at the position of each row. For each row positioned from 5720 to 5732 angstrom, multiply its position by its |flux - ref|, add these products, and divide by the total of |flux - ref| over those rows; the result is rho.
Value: 5725.0 angstrom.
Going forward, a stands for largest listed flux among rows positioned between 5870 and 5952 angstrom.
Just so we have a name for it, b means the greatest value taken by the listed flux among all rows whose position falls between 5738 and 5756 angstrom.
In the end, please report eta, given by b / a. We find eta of 1.03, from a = 4.026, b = 4.159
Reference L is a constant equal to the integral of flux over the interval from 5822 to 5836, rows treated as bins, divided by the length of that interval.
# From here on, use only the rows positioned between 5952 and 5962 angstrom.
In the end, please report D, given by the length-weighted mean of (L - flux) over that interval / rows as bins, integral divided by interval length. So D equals 0.16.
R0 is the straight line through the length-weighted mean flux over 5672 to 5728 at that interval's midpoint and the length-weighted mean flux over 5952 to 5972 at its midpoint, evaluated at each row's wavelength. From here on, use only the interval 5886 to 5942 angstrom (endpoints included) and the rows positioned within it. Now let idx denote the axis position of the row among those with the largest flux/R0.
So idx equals 5911 angstrom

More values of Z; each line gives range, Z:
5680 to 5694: 2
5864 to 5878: 10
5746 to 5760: 12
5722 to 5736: -4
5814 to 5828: -8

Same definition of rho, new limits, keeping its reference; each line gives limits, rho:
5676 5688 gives 5683.5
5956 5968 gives 5961.2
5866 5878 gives 5872.8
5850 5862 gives 5856.4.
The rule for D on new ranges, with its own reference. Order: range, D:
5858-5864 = 0.20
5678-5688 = 0.13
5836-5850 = 0.10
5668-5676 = 0.18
